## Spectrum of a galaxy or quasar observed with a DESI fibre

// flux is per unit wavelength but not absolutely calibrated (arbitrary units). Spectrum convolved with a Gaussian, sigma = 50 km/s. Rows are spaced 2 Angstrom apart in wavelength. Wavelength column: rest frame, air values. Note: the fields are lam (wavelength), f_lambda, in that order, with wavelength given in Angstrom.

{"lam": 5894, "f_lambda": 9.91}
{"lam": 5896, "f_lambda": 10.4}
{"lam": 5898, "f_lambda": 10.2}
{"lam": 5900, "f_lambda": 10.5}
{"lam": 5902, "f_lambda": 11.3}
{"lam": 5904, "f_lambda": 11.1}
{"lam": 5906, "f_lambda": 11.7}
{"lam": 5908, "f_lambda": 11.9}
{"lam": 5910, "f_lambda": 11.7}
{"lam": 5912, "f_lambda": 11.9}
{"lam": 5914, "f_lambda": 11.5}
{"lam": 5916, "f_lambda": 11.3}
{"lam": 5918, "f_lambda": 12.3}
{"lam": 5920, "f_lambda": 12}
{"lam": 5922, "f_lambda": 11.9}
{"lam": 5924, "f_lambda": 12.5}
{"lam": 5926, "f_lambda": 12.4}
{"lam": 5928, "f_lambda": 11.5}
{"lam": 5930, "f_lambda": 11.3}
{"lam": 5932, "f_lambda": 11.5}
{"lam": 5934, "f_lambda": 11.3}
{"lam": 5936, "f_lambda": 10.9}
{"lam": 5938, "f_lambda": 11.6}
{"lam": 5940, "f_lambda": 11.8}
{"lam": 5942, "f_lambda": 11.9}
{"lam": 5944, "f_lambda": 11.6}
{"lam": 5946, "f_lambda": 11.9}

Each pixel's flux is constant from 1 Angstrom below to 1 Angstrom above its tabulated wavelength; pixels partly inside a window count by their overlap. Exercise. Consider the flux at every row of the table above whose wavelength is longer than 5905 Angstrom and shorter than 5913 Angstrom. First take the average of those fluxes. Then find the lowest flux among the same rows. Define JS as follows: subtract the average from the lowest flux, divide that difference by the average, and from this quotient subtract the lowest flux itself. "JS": -11.71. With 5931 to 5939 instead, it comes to -10.94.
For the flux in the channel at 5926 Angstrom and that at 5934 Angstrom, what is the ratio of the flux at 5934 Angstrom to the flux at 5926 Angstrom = 0.91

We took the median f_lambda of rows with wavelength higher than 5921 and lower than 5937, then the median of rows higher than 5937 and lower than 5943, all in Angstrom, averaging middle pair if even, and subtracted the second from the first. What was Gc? -0.3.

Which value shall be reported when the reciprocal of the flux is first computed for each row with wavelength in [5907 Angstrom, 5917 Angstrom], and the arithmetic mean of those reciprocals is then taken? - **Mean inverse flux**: 0.0858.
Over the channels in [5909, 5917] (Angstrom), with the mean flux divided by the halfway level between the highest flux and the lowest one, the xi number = 1.00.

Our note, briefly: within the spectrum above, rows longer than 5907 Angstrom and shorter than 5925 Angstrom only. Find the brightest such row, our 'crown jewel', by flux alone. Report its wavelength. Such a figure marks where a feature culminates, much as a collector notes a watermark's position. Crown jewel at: 5924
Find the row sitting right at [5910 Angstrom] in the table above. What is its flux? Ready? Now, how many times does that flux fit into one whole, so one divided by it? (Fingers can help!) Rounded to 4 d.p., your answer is 0.0855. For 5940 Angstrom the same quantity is 0.0847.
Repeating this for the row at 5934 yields 0.0885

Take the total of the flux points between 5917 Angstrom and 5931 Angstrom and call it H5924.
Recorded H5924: 84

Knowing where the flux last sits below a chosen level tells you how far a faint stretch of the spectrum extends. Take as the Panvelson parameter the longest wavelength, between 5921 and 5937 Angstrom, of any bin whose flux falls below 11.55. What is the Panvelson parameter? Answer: 5936 Angstrom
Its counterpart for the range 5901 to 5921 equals 5916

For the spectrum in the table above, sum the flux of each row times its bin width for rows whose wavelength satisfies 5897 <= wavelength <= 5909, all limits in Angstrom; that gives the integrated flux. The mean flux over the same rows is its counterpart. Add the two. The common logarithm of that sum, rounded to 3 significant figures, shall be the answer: 2.16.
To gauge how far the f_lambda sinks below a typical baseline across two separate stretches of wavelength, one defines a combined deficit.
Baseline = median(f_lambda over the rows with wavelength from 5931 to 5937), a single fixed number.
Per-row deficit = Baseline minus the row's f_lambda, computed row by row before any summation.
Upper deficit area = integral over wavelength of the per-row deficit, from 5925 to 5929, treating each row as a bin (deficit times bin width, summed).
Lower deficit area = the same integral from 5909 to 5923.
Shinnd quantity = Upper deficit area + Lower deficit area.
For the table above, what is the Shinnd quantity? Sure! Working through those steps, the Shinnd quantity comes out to -10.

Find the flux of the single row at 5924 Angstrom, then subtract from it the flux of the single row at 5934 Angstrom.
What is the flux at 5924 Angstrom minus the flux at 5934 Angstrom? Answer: 1.2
